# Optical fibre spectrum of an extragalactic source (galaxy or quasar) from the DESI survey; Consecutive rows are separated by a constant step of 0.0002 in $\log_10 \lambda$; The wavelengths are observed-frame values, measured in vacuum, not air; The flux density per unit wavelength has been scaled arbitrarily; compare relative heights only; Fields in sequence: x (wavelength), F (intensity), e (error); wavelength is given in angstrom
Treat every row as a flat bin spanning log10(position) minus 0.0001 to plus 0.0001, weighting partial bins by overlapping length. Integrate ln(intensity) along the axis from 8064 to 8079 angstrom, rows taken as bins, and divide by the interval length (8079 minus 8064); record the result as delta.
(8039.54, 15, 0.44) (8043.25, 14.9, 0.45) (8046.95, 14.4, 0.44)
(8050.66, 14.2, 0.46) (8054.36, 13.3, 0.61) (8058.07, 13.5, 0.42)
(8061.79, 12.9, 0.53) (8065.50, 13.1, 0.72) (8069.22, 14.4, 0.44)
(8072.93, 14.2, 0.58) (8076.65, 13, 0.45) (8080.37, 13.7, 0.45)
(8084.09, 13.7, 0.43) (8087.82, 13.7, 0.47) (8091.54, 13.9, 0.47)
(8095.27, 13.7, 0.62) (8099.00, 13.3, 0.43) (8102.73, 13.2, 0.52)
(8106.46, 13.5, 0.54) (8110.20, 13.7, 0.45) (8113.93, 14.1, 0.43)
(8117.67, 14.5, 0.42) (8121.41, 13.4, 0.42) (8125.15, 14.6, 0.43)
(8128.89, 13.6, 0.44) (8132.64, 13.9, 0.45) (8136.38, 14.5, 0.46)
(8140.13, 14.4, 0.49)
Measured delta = 2.62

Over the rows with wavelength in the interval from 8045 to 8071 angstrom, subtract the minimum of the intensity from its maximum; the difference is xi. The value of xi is 1.5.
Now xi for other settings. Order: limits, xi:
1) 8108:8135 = 1.2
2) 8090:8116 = 0.9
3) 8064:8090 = 1.4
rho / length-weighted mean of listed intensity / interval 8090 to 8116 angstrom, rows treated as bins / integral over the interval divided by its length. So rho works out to 13.6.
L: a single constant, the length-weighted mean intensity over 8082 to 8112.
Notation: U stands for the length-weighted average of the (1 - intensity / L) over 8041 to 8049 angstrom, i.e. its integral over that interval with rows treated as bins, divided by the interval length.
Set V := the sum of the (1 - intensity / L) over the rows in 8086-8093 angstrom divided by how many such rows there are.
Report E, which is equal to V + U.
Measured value -0.09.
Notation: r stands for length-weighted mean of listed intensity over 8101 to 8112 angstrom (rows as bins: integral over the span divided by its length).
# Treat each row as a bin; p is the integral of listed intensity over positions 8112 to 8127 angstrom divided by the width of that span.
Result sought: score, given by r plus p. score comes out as 27.6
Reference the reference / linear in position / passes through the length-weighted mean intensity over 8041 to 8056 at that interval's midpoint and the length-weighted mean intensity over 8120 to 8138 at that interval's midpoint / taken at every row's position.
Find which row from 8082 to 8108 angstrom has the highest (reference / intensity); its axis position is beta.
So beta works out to 8102.73 angstrom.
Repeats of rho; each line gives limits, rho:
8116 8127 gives 14.2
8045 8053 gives 14.3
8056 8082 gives 13.5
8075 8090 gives 13.5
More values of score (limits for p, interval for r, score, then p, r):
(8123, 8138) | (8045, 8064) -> 27.8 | 14.1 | 13.7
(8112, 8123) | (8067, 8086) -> 27.8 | 14.0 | 13.8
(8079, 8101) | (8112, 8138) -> 27.7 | 13.7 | 14.1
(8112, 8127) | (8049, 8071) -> 27.7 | 14.2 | 13.6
